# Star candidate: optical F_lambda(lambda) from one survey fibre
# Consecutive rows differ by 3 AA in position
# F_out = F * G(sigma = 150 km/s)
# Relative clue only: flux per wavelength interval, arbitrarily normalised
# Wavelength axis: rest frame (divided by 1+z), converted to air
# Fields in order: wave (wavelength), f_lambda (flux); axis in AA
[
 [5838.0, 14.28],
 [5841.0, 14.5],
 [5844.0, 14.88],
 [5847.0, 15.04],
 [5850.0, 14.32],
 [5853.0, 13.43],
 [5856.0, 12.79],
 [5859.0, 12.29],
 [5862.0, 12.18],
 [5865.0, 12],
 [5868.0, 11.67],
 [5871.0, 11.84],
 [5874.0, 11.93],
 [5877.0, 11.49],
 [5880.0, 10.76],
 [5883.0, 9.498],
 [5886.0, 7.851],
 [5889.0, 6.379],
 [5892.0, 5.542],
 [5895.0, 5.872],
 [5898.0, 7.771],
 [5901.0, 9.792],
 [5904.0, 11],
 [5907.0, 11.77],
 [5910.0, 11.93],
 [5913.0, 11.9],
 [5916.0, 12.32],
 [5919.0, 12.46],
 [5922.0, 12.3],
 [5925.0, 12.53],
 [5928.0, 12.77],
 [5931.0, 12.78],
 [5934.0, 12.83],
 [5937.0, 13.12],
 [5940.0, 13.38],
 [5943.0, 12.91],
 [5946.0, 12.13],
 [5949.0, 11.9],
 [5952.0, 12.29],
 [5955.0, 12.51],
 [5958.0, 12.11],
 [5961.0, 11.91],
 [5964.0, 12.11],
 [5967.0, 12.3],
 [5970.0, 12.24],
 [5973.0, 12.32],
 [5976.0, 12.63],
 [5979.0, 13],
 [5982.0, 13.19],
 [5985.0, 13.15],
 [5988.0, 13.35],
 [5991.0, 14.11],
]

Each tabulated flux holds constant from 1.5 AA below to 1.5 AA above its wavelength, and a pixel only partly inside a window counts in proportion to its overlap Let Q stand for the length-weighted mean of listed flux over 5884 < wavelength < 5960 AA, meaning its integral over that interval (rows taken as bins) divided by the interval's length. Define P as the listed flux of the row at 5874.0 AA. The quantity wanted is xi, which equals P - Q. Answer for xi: 0.8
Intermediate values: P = 11.93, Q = 11.1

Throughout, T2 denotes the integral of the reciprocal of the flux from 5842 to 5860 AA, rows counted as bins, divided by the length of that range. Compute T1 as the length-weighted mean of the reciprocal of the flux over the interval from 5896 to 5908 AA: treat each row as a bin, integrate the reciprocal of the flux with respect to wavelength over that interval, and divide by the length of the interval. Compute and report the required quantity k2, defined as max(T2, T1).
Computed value 0.105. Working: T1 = 0.11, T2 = 0.0726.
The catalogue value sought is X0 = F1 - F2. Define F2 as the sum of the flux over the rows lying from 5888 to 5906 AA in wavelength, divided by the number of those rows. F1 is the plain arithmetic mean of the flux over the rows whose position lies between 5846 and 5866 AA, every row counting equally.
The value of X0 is 5.4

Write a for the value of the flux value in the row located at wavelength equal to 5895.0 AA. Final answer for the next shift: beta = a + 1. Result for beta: 6.9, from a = 5.872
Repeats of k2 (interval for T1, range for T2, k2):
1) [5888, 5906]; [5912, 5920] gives 0.136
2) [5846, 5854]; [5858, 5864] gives 0.082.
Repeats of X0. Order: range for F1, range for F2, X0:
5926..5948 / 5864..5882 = 1.2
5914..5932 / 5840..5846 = -2.2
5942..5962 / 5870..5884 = 1.1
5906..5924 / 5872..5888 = 1.8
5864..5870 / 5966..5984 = -0.8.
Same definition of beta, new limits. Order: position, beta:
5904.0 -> 12.0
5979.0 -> 14.0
